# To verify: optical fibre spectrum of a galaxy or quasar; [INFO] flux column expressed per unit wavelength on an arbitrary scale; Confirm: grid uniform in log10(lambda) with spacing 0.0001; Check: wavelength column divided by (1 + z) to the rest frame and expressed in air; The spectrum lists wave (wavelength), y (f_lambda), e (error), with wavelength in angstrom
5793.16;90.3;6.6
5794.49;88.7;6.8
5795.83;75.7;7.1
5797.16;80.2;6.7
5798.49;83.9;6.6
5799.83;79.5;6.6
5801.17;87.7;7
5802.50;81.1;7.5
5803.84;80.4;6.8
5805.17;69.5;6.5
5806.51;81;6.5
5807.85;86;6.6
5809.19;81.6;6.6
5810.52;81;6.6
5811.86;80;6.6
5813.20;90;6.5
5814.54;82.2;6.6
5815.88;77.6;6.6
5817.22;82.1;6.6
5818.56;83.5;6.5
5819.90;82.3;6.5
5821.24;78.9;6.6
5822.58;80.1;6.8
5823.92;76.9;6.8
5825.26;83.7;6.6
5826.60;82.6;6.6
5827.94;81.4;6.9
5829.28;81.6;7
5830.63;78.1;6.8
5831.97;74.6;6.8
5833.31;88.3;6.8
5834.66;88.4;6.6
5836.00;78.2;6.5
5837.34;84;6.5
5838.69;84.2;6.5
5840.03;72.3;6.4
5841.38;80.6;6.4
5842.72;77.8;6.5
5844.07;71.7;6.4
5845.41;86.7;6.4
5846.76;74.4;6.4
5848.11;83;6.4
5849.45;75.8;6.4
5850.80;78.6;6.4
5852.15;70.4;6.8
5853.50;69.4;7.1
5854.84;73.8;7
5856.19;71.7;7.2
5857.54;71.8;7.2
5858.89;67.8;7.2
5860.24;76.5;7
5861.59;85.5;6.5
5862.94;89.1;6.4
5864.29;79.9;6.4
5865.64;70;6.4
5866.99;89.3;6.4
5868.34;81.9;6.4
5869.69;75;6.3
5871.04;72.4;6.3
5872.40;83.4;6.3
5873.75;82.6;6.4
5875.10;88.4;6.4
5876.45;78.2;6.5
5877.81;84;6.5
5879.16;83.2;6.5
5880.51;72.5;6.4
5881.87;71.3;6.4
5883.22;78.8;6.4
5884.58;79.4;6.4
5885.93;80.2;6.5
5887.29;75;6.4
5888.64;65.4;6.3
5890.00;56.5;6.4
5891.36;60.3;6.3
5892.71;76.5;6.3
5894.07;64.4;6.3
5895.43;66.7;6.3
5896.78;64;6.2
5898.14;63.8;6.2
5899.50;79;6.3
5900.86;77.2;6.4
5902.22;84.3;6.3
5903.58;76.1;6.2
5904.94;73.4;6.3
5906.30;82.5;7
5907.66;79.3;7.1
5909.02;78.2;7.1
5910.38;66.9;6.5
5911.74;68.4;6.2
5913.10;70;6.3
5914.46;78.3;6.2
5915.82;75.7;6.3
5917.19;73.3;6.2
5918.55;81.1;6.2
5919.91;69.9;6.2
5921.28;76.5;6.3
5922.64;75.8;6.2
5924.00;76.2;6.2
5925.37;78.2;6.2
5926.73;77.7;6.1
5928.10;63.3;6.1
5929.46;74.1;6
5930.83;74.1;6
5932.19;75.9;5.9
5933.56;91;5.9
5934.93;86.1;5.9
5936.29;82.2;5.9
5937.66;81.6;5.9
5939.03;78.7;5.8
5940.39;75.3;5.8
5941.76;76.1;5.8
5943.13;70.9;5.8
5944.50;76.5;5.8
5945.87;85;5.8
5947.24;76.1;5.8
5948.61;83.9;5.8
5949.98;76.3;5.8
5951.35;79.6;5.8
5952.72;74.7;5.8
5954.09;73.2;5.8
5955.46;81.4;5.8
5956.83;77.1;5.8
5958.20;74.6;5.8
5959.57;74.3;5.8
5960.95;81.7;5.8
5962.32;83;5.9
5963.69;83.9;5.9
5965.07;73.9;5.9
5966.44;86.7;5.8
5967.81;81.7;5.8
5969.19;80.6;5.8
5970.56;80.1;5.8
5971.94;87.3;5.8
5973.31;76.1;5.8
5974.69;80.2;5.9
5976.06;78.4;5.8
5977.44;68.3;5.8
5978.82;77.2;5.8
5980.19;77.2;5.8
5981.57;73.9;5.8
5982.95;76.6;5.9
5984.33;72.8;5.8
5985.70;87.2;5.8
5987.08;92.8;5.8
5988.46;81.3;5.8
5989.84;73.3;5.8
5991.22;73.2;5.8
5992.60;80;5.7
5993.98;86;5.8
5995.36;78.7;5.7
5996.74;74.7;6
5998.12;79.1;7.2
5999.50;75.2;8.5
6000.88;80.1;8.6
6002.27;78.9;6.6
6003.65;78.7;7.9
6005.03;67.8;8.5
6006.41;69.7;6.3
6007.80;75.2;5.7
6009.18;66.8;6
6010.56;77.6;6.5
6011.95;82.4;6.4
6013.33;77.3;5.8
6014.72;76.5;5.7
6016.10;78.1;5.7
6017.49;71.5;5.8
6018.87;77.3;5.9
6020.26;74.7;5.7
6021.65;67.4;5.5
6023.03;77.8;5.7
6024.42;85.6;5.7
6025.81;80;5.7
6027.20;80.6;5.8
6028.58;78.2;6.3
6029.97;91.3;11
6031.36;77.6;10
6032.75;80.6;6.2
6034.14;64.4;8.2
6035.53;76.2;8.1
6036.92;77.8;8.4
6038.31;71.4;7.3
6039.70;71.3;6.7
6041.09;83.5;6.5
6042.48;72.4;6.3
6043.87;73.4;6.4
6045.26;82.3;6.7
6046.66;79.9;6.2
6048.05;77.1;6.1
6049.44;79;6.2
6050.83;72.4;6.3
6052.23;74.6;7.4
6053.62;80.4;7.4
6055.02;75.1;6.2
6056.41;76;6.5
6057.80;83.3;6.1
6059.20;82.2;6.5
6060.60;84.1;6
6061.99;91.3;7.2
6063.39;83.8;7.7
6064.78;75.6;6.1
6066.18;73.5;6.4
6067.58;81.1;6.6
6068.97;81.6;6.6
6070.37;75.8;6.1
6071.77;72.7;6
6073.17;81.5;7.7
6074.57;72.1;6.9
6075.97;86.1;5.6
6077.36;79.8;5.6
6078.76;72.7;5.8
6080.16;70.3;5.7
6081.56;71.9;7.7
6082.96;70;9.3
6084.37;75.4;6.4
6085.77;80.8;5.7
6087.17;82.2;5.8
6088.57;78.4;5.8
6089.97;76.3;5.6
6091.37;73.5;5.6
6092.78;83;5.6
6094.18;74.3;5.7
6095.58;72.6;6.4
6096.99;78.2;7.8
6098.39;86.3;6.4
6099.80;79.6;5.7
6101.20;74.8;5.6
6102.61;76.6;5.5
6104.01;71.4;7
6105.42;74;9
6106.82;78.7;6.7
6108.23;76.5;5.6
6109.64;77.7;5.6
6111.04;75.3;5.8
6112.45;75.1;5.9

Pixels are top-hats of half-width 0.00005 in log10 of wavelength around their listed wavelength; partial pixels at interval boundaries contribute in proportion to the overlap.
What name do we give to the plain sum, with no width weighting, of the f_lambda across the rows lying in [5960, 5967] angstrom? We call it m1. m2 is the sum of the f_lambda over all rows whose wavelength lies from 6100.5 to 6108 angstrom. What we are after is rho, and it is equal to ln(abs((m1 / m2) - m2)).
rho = 5.93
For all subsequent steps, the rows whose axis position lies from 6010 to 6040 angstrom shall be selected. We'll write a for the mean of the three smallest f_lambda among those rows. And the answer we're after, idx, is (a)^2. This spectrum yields 4583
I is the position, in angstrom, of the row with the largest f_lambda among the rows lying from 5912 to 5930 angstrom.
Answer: 5918.55 angstrom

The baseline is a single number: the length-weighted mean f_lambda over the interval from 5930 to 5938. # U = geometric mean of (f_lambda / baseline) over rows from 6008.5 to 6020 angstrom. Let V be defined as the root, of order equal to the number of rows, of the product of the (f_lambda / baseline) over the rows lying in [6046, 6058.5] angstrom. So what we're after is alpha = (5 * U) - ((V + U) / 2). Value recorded 3.70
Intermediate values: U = 0.928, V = 0.95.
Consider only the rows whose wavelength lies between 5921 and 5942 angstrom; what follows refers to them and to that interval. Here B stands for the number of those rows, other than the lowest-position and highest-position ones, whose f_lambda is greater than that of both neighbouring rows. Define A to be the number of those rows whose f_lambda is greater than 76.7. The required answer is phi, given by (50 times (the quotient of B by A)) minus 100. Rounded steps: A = 7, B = 2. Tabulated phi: -85.7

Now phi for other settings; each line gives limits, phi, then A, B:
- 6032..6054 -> -75.0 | 8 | 4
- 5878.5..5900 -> -70.0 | 5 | 3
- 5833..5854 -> -70.0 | 10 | 6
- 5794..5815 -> -85.7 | 14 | 4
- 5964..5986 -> -80.0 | 10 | 4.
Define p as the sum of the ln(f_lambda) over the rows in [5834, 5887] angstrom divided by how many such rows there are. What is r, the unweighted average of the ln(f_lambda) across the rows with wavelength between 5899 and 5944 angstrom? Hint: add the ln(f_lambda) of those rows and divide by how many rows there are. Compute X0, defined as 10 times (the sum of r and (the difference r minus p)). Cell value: 43.1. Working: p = 4.36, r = 4.34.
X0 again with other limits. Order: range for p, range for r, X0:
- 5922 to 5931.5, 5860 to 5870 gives 44.8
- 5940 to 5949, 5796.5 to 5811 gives 44.4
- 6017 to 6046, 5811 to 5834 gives 44.6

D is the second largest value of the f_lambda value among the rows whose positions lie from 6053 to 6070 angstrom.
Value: 84.1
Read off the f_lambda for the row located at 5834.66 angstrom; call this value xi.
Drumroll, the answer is 88.4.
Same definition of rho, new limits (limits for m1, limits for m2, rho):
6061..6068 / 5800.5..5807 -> 5.99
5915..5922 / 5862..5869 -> 6.01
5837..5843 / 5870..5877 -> 6.00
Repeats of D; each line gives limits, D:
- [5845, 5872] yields 89.1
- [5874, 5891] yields 84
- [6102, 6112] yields 77.7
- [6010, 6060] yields 85.6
